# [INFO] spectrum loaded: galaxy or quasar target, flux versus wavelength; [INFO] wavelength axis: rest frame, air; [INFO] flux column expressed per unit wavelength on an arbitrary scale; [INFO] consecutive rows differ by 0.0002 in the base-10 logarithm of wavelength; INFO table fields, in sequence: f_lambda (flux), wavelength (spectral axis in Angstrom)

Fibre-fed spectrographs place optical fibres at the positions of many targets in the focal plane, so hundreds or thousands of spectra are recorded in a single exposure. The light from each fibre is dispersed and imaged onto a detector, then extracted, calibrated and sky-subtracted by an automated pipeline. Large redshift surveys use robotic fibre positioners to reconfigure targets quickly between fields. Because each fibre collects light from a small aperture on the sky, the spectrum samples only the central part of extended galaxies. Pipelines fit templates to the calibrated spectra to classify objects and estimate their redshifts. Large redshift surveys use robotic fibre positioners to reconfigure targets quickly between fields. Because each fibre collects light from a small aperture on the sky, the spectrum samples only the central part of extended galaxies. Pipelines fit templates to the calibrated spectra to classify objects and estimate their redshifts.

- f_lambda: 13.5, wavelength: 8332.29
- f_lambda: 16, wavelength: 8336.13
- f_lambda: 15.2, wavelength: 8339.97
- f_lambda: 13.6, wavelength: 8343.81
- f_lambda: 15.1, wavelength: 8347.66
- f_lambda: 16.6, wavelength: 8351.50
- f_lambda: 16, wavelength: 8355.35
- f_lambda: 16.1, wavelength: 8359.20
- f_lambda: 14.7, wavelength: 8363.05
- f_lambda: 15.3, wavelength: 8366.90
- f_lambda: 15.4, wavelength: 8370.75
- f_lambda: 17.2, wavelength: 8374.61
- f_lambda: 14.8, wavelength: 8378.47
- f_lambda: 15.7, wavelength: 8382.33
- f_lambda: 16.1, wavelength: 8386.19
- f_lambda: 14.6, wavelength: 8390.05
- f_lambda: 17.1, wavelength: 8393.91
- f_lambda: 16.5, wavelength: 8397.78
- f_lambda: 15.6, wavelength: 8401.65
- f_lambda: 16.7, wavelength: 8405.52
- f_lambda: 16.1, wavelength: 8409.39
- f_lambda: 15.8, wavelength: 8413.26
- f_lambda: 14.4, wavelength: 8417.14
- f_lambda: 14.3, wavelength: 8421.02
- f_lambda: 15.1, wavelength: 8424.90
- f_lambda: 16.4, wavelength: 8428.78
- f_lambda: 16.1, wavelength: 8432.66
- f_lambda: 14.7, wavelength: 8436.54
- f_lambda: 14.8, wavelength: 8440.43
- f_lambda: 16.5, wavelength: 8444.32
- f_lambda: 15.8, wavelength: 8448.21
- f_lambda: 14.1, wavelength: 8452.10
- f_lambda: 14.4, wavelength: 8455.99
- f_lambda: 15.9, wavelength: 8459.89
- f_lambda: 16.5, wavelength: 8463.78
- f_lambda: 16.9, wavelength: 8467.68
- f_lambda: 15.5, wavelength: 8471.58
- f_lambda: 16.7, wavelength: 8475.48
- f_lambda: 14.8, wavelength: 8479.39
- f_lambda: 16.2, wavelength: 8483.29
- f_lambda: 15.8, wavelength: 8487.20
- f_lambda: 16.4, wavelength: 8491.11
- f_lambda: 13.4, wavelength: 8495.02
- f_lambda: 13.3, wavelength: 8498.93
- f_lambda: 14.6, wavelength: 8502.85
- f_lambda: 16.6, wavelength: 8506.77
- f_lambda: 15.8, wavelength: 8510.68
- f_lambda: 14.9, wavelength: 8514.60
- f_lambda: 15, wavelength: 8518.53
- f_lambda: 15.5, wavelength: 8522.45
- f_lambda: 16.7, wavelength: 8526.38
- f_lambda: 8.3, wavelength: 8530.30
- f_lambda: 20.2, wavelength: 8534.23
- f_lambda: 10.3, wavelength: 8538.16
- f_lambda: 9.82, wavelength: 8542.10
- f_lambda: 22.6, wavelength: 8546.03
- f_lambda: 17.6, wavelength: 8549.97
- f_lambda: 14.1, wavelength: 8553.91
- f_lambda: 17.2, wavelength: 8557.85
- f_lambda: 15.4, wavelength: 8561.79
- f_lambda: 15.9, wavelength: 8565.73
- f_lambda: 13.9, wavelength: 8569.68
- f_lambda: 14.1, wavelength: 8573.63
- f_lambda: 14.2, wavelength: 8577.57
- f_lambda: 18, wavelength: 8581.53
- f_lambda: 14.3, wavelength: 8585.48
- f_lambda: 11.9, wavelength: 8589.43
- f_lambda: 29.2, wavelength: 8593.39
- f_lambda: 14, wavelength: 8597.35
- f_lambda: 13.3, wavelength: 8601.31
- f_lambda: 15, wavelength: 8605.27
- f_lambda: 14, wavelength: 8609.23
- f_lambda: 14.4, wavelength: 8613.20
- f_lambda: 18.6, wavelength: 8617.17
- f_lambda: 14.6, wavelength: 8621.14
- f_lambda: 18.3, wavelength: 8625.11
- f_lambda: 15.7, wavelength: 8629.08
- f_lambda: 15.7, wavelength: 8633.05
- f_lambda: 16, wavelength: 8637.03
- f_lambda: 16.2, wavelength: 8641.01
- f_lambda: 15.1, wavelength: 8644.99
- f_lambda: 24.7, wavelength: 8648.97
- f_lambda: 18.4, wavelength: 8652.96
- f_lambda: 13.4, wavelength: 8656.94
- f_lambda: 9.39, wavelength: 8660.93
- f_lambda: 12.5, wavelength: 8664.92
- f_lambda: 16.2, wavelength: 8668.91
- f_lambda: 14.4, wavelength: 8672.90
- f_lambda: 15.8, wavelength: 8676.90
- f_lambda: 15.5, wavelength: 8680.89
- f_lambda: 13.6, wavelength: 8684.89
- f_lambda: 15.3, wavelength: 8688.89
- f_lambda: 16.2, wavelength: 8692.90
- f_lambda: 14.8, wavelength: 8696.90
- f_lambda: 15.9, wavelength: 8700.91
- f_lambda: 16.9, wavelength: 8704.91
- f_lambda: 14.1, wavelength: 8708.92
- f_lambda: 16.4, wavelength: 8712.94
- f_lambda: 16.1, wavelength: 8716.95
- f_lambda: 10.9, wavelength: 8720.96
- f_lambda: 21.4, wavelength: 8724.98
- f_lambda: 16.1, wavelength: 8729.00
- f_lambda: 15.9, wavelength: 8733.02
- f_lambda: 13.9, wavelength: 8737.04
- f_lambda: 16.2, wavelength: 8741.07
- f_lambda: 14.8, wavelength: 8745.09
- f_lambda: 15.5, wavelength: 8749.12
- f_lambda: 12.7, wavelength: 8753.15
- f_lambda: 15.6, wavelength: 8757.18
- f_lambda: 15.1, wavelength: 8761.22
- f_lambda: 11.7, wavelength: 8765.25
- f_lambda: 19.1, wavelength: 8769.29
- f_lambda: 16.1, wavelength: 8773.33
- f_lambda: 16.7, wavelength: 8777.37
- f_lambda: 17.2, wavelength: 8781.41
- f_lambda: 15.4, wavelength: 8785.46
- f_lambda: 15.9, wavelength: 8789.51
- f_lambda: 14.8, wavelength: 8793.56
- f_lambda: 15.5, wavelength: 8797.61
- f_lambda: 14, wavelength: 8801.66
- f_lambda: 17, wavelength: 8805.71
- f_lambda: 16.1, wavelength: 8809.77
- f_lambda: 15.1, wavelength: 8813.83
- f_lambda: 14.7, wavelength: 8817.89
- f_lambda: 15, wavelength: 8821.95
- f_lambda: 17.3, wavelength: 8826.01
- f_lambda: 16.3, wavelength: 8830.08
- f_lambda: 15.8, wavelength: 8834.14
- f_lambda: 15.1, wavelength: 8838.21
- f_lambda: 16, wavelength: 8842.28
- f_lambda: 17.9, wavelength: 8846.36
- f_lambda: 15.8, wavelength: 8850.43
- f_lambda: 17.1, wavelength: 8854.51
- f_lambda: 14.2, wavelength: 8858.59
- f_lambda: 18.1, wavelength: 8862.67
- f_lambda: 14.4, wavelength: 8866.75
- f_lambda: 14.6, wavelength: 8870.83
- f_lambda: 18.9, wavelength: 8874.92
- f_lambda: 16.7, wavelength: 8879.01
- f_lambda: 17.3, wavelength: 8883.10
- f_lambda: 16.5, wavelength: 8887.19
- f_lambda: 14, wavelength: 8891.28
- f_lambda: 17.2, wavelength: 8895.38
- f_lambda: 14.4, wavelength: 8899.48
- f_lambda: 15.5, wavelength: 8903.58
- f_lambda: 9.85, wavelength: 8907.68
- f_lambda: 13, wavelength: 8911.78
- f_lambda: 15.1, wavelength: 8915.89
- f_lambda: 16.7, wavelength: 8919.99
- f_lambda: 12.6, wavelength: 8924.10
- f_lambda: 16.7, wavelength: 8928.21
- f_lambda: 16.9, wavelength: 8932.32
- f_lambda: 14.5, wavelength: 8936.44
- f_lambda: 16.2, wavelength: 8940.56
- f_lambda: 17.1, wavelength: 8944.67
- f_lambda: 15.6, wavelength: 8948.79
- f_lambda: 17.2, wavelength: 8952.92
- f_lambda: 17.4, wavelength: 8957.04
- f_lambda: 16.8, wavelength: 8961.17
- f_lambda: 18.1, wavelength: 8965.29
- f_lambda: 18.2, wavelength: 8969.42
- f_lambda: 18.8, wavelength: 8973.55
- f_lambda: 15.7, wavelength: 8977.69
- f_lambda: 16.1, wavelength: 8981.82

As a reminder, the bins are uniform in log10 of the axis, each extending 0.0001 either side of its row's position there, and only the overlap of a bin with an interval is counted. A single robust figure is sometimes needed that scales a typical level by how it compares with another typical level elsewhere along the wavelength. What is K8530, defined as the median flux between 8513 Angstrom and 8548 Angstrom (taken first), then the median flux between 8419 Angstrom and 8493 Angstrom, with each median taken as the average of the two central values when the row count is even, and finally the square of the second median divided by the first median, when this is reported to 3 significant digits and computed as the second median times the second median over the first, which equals 16.6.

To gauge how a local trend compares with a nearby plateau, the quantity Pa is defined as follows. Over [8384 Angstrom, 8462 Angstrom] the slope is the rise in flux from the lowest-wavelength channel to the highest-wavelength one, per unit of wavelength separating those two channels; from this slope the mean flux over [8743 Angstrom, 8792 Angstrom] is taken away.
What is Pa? -15.5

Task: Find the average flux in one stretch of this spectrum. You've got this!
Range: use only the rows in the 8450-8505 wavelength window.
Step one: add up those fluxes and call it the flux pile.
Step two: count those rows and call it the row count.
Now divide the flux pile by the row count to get 15.3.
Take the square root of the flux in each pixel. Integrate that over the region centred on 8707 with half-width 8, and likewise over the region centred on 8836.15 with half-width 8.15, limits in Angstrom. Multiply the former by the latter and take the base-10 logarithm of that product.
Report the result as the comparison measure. 3.62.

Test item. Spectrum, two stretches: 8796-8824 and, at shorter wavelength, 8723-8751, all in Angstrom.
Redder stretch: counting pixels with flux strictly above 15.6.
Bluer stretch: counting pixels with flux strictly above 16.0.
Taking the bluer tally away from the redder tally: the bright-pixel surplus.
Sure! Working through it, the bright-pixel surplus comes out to -1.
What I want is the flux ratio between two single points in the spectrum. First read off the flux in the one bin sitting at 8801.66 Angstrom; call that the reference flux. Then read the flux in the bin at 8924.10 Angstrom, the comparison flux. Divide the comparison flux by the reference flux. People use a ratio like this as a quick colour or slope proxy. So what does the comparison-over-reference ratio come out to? 0.90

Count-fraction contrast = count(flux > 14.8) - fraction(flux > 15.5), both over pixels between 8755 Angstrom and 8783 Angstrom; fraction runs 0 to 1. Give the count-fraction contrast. 5.3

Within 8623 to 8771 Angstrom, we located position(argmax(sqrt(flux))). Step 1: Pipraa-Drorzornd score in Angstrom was 8648.97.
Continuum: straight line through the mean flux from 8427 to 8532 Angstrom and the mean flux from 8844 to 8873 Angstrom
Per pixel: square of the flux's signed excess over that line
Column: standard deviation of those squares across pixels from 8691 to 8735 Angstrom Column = 11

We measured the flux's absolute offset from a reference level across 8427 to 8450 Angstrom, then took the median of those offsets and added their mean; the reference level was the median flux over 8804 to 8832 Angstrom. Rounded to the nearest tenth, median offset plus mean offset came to 1.0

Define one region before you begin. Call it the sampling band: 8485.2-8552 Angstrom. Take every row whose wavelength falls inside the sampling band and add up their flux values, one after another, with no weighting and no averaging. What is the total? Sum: 257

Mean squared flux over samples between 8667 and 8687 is 229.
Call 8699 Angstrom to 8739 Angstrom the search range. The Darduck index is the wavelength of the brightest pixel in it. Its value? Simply 8724.98 Angstrom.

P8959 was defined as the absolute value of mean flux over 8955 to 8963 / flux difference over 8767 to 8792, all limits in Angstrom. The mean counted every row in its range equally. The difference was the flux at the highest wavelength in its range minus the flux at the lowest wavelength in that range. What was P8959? 5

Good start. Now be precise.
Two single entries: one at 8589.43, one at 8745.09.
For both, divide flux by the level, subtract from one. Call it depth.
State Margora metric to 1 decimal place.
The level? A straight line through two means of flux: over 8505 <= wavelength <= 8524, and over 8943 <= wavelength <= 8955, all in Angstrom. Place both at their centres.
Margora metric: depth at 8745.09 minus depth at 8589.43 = -0.2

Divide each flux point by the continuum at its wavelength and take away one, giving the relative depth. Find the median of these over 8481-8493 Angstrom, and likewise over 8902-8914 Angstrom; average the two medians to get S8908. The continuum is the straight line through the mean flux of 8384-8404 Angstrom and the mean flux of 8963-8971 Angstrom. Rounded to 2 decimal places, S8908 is -0.14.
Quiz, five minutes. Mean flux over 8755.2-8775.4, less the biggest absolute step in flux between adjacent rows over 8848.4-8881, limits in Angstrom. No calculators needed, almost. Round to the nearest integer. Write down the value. 11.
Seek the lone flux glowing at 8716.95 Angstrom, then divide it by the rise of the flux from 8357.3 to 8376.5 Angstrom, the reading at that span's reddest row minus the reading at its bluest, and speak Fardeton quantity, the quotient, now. 15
